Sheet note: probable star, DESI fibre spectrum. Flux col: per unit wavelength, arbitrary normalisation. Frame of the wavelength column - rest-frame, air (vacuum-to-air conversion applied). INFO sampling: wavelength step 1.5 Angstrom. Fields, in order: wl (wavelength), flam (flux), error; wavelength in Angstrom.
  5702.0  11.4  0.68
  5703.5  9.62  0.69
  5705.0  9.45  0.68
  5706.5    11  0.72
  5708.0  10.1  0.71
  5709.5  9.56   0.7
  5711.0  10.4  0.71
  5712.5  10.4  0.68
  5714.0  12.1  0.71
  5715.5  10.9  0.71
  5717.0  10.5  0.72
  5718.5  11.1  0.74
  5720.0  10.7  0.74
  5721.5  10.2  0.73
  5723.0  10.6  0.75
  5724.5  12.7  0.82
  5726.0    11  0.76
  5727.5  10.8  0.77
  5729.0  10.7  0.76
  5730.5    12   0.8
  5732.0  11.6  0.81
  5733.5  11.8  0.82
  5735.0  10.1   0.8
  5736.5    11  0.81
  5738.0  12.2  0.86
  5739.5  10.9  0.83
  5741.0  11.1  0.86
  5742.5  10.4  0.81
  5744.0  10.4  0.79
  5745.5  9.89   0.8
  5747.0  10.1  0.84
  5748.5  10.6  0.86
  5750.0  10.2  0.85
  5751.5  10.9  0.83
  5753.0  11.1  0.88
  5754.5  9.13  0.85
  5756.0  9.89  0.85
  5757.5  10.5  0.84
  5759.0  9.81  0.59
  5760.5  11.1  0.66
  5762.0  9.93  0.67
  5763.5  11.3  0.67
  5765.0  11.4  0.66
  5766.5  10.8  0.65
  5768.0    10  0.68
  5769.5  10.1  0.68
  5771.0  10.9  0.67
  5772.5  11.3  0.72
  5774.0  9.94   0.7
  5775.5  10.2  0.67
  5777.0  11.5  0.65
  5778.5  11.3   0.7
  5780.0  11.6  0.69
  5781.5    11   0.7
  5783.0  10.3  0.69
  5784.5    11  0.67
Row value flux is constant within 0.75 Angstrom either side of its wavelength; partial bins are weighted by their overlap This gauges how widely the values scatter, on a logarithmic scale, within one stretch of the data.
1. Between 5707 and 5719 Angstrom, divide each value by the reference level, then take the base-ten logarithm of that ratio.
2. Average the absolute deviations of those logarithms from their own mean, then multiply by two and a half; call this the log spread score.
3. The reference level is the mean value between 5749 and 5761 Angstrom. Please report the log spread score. 0.055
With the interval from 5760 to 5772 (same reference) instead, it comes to 0.053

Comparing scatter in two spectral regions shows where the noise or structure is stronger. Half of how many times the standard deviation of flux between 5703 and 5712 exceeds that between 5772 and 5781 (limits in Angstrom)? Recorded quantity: 0.42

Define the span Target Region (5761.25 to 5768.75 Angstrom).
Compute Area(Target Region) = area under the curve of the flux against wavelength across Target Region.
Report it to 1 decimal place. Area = 80.1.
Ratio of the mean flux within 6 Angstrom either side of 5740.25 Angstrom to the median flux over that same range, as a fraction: 1.01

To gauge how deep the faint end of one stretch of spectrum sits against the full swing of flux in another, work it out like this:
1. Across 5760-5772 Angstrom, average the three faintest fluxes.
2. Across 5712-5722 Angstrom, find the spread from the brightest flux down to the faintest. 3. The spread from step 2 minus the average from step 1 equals -8.11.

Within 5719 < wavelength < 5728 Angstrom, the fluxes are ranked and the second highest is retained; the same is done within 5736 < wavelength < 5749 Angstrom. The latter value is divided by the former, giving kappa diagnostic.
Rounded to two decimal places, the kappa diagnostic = 1.01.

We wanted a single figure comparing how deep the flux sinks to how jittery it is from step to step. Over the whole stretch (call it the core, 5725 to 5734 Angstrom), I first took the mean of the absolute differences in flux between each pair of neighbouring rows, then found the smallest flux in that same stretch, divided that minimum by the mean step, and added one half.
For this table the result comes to 25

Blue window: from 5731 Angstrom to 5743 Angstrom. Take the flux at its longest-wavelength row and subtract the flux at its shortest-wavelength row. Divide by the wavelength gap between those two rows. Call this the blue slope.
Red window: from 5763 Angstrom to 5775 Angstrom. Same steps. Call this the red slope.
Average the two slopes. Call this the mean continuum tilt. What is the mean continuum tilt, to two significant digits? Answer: -0.12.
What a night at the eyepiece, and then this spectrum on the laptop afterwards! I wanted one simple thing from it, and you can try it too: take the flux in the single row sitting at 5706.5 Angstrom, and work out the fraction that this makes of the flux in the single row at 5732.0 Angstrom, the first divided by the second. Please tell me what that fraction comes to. 0.95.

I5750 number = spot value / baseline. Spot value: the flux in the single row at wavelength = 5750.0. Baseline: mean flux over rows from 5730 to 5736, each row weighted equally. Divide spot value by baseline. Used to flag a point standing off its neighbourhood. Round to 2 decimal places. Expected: 0.90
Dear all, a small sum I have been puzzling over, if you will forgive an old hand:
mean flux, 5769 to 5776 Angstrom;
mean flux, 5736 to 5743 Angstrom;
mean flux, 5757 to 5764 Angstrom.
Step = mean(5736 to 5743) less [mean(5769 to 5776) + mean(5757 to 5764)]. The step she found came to -9.9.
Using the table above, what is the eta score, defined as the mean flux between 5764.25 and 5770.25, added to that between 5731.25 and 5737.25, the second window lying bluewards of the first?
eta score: 21.7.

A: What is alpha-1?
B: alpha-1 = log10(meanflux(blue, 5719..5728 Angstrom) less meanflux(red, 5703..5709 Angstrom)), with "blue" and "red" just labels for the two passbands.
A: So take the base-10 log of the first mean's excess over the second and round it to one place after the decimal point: 0.0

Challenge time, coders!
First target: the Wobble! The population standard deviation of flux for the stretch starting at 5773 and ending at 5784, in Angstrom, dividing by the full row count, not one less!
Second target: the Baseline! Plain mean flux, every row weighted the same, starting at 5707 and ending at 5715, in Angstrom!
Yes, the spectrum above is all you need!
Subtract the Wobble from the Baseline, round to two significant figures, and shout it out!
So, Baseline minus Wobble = 9.9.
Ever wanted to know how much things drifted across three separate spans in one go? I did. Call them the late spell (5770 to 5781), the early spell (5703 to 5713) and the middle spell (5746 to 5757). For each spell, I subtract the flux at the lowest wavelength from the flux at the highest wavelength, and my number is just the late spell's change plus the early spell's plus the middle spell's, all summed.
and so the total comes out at 1.3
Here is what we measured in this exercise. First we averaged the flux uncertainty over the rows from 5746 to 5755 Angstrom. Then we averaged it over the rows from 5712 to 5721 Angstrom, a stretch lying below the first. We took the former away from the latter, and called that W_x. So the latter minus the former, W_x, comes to -0.13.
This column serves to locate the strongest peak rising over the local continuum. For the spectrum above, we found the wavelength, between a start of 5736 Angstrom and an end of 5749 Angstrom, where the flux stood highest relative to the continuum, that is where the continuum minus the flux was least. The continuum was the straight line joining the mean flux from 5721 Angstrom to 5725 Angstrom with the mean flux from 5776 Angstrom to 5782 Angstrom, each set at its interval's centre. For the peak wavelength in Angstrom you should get 5738.0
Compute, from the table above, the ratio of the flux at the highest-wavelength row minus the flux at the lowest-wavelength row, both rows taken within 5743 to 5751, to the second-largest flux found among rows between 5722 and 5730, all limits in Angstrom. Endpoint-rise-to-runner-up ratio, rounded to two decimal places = -0.02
